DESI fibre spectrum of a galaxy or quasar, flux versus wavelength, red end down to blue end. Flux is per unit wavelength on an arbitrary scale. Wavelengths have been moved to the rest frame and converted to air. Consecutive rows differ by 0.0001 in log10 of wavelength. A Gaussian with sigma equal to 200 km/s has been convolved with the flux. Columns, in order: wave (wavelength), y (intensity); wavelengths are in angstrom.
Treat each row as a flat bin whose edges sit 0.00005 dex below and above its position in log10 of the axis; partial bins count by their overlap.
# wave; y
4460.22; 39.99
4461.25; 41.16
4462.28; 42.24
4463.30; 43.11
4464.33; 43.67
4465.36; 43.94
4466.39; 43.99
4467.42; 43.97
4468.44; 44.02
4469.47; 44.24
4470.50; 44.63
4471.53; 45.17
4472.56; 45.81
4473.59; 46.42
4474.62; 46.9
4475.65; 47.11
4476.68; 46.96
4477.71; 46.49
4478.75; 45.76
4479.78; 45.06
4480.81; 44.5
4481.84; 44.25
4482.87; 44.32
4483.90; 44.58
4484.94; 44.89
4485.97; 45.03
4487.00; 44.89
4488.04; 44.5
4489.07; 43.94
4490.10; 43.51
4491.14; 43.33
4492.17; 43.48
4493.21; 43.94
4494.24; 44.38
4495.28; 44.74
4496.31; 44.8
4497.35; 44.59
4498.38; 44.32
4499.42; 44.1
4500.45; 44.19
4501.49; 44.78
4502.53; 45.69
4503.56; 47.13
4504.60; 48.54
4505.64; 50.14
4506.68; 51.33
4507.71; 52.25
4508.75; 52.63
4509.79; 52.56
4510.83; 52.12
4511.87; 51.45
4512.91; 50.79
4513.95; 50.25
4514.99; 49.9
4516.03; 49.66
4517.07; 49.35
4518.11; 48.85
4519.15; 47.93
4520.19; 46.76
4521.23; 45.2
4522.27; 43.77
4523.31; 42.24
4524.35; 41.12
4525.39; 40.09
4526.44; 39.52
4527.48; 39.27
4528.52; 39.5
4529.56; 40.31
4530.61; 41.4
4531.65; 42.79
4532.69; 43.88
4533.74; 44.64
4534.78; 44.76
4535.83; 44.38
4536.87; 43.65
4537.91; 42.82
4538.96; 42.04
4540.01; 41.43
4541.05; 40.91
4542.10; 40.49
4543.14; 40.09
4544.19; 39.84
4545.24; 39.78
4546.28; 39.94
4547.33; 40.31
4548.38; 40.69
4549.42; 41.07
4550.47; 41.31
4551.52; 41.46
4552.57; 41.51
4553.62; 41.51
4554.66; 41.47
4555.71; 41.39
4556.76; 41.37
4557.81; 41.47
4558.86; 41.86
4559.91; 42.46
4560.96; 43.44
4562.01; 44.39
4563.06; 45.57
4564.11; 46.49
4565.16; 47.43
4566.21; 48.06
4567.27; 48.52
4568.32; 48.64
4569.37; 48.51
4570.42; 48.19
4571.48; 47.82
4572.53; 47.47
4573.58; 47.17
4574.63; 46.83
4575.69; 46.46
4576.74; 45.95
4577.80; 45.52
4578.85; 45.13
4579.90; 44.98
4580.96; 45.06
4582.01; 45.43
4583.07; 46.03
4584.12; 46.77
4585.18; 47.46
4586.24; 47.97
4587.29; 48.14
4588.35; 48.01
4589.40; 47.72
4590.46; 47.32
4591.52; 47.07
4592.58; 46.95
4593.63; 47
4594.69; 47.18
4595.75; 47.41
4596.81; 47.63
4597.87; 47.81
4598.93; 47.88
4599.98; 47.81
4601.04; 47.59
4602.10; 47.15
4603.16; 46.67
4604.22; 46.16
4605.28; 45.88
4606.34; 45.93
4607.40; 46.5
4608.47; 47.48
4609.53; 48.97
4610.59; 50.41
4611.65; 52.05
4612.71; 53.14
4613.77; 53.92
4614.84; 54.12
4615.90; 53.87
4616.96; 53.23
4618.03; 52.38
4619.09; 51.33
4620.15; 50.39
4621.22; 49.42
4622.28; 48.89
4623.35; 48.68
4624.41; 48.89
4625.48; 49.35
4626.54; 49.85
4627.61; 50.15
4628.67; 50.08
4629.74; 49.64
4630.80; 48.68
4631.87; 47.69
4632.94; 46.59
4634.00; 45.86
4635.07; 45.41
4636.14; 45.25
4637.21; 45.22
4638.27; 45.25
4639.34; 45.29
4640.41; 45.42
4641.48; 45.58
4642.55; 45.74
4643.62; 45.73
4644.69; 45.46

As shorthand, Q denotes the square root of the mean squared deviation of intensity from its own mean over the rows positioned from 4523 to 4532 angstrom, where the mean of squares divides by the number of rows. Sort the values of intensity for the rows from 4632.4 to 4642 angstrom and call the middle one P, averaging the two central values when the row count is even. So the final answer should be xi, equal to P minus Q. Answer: 44.2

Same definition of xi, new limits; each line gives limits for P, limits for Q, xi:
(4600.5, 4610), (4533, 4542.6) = 45.1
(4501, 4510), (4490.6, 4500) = 49.6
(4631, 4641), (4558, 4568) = 43.1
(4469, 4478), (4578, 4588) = 45.2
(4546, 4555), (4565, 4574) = 40.8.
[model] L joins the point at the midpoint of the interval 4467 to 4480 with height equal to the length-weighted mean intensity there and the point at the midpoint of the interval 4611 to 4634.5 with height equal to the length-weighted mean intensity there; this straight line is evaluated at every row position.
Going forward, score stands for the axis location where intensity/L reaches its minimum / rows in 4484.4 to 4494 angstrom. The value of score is 4491.14 angstrom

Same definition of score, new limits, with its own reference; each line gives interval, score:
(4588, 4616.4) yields 4605.28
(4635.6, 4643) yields 4638.27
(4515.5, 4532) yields 4527.48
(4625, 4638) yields 4637.21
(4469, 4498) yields 4491.14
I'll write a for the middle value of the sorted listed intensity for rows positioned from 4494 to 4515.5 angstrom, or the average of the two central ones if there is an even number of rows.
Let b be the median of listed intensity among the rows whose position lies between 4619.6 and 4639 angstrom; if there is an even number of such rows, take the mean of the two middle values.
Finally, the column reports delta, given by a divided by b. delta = 0.99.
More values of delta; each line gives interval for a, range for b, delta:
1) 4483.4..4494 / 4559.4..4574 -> 0.93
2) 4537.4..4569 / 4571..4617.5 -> 0.88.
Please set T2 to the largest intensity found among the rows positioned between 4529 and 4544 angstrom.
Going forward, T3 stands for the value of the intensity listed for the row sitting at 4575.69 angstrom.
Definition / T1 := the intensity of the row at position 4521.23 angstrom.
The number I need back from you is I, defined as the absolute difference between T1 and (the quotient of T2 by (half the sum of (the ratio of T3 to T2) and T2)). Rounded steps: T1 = 45.2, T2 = 44.76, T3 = 46.46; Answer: 43.2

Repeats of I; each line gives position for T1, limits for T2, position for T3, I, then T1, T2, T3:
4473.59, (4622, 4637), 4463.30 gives 44.5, 46.42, 50.15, 43.11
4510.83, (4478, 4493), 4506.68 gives 50.2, 52.12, 45.76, 51.33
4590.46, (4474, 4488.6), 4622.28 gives 45.4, 47.32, 47.11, 48.89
